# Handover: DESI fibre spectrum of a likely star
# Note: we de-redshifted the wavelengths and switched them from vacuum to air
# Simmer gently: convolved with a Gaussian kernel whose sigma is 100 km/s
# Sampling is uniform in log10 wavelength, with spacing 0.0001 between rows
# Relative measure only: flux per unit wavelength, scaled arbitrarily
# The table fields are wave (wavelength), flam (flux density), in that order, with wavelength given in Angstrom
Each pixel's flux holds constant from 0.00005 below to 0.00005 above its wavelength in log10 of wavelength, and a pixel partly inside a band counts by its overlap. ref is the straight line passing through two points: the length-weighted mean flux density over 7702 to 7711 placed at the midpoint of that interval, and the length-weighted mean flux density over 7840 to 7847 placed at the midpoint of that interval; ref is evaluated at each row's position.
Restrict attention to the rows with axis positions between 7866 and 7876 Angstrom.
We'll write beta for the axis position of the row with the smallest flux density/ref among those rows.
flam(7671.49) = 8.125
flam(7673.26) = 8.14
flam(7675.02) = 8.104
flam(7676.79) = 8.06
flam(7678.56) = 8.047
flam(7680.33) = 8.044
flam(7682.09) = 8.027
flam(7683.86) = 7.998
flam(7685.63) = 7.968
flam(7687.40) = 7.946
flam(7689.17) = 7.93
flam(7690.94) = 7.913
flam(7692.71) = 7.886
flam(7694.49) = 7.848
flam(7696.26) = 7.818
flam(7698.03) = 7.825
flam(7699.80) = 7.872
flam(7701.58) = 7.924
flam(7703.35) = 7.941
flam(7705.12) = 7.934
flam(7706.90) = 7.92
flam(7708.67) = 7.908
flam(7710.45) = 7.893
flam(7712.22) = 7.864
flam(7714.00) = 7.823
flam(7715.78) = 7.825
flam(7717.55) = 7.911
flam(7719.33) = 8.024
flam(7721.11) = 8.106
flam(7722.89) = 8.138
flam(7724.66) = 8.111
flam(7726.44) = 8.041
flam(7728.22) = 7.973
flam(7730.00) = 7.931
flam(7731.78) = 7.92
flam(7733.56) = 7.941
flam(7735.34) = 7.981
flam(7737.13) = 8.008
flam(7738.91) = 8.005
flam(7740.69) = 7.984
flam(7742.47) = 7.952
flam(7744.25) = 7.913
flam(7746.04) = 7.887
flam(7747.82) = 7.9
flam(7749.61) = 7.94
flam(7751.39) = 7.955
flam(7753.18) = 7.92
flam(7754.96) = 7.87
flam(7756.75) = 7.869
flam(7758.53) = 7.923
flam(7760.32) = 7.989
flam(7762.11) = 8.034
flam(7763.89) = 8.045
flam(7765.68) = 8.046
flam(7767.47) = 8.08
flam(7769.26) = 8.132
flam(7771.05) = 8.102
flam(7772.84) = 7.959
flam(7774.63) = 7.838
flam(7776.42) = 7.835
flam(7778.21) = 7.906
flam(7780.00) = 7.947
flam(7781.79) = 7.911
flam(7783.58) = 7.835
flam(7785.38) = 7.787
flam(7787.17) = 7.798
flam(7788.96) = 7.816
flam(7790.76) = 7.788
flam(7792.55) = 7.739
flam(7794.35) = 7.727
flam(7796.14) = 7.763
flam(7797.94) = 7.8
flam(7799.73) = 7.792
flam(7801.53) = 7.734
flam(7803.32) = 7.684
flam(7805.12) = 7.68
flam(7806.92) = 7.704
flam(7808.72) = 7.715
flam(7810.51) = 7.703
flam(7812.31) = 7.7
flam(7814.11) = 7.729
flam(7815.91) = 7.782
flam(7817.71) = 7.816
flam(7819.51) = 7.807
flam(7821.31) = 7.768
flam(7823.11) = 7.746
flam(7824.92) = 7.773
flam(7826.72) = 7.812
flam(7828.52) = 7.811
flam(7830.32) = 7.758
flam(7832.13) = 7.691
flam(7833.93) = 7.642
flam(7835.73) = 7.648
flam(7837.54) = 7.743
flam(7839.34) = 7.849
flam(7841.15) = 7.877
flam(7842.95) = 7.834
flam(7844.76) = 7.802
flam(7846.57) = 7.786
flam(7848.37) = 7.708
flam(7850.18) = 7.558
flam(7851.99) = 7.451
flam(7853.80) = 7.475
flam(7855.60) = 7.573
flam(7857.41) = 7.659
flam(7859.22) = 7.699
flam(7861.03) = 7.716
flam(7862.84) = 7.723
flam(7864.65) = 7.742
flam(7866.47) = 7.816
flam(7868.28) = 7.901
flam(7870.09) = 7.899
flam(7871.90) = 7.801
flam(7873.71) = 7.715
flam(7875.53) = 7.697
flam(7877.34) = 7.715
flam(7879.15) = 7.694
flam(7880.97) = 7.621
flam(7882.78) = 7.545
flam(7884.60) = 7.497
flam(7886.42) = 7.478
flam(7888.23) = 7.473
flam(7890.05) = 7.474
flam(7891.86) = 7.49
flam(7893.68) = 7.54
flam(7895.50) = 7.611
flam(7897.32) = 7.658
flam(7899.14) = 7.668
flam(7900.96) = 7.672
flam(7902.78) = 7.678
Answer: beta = 7875.53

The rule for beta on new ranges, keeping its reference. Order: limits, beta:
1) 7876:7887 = 7886.42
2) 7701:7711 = 7710.45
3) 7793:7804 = 7803.32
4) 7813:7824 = 7814.11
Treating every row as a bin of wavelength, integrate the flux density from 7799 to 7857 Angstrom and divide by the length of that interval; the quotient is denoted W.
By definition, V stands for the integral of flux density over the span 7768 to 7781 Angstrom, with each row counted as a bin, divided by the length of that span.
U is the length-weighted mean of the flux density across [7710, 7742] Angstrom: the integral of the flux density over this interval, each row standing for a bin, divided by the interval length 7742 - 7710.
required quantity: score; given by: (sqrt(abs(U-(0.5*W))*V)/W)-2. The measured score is -1.26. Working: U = 7.97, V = 7.96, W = 7.72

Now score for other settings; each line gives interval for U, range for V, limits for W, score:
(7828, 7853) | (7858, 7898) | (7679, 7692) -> -1.33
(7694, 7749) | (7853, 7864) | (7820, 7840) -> -1.28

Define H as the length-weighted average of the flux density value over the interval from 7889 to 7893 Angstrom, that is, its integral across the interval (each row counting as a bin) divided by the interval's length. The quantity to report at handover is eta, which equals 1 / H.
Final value 0.134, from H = 7.49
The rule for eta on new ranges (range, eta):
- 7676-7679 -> 0.124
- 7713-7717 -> 0.128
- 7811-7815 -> 0.130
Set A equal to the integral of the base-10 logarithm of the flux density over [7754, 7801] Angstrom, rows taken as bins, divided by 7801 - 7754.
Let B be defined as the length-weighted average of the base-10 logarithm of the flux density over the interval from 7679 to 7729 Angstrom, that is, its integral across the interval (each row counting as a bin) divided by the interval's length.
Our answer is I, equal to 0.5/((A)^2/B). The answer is 0.559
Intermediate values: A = 0.897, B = 0.900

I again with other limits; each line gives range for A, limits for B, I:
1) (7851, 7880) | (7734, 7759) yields 0.572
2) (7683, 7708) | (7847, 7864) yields 0.547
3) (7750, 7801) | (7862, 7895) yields 0.549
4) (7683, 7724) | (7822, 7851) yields 0.550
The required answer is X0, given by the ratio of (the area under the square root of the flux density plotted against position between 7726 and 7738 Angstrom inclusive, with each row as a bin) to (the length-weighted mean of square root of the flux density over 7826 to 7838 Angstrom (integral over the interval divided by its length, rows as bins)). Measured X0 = 12.2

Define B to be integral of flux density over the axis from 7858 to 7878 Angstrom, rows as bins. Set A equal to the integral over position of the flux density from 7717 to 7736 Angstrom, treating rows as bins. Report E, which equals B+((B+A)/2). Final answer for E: 309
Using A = 152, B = 155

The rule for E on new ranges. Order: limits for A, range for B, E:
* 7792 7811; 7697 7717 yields 310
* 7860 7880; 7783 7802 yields 299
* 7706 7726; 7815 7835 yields 312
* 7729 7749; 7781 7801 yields 313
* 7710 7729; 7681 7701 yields 313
